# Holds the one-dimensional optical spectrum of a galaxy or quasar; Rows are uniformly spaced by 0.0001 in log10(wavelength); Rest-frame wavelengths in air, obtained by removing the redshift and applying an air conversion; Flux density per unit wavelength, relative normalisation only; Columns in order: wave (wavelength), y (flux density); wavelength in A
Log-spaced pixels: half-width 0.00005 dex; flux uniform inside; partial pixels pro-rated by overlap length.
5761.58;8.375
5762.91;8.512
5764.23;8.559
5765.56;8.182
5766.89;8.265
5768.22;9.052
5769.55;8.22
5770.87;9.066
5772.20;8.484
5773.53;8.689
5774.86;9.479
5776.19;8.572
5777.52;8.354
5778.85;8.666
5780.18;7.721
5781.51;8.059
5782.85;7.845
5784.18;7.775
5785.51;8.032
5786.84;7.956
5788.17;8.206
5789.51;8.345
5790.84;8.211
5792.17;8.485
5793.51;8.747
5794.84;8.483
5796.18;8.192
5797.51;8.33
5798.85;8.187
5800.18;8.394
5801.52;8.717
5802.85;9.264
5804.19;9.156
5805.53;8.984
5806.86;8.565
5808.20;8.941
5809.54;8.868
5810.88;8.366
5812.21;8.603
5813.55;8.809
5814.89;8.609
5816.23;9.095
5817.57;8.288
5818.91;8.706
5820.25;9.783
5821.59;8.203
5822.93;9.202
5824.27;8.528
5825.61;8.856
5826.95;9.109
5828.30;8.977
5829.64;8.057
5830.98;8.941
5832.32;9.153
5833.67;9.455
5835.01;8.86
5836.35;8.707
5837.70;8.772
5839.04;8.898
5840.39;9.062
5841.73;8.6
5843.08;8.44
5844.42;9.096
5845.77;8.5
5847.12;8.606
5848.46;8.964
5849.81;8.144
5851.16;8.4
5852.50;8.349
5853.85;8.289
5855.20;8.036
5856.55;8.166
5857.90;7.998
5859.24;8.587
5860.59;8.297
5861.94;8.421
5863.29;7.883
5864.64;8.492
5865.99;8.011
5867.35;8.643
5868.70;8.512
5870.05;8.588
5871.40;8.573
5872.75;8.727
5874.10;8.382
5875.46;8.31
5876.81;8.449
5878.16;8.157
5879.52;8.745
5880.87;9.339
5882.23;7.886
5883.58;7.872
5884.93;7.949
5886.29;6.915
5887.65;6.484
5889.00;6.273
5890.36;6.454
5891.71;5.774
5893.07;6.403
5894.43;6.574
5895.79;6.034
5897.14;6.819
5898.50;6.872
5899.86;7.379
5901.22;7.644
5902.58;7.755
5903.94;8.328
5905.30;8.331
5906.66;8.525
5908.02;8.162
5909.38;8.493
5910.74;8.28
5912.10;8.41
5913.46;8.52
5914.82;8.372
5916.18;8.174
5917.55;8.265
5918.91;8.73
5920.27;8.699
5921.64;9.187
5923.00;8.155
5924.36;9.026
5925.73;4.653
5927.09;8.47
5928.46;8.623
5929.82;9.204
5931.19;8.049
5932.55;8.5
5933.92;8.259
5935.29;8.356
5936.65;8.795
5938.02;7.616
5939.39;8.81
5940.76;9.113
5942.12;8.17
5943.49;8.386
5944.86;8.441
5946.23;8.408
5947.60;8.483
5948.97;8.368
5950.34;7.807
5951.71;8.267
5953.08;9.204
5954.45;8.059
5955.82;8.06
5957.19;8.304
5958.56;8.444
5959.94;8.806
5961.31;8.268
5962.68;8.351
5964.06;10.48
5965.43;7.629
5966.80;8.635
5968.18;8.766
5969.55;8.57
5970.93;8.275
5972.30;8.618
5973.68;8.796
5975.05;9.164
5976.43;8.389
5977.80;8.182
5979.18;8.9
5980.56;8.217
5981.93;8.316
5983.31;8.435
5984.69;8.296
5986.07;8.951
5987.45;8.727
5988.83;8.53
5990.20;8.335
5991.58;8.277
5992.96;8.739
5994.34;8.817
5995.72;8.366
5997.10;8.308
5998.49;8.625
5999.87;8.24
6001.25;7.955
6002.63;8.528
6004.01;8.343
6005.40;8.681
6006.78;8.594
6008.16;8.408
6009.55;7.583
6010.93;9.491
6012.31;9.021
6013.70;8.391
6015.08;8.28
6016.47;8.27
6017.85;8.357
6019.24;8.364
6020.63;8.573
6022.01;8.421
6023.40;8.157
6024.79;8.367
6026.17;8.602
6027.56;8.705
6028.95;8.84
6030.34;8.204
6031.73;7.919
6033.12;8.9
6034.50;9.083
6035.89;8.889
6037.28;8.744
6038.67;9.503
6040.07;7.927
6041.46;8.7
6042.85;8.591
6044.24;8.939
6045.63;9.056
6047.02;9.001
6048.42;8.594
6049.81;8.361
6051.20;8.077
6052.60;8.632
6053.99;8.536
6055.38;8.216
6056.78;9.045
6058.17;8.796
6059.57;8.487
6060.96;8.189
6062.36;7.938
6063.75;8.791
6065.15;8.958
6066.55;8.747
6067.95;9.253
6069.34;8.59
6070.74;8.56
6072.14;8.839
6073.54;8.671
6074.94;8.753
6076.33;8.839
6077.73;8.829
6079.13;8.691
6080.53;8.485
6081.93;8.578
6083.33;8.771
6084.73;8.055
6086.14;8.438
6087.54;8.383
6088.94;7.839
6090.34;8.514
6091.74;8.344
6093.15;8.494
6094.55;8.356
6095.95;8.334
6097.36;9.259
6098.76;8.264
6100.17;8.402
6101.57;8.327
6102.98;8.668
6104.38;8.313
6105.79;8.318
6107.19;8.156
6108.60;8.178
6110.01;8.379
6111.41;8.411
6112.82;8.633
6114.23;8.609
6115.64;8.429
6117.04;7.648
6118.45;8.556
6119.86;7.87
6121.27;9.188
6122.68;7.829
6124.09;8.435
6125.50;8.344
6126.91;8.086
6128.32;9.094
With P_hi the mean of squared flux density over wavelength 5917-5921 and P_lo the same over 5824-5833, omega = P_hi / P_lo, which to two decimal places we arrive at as 0.95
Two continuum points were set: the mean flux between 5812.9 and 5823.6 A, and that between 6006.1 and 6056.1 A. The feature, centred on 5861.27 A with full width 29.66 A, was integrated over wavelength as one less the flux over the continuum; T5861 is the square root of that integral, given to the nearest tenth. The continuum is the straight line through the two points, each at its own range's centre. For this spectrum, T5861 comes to 1.2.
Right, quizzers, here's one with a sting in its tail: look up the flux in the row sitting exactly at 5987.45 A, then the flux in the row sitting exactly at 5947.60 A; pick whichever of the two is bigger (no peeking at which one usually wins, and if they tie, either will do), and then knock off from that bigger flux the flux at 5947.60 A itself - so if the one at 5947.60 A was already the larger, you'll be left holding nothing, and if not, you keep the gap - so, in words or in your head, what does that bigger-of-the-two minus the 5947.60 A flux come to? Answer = 0.24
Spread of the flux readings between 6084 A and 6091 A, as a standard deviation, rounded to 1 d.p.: 0.3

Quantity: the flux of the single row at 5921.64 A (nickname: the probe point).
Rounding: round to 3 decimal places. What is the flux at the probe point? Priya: 9.187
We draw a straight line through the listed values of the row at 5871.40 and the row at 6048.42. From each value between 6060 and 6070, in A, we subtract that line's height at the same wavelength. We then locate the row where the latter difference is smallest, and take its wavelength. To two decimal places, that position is 6062.36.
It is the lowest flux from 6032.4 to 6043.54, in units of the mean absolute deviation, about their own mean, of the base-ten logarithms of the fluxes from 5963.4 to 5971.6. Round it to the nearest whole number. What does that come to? 278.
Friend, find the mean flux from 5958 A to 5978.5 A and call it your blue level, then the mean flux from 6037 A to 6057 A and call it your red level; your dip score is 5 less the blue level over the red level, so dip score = 4.00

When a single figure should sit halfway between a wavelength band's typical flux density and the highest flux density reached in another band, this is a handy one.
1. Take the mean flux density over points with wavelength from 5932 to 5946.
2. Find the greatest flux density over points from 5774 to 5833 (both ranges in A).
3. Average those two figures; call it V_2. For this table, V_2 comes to 9.11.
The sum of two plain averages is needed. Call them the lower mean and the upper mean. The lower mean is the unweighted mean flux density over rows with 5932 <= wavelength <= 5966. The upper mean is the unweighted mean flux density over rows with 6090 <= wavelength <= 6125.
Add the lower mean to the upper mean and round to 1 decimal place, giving 16.9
